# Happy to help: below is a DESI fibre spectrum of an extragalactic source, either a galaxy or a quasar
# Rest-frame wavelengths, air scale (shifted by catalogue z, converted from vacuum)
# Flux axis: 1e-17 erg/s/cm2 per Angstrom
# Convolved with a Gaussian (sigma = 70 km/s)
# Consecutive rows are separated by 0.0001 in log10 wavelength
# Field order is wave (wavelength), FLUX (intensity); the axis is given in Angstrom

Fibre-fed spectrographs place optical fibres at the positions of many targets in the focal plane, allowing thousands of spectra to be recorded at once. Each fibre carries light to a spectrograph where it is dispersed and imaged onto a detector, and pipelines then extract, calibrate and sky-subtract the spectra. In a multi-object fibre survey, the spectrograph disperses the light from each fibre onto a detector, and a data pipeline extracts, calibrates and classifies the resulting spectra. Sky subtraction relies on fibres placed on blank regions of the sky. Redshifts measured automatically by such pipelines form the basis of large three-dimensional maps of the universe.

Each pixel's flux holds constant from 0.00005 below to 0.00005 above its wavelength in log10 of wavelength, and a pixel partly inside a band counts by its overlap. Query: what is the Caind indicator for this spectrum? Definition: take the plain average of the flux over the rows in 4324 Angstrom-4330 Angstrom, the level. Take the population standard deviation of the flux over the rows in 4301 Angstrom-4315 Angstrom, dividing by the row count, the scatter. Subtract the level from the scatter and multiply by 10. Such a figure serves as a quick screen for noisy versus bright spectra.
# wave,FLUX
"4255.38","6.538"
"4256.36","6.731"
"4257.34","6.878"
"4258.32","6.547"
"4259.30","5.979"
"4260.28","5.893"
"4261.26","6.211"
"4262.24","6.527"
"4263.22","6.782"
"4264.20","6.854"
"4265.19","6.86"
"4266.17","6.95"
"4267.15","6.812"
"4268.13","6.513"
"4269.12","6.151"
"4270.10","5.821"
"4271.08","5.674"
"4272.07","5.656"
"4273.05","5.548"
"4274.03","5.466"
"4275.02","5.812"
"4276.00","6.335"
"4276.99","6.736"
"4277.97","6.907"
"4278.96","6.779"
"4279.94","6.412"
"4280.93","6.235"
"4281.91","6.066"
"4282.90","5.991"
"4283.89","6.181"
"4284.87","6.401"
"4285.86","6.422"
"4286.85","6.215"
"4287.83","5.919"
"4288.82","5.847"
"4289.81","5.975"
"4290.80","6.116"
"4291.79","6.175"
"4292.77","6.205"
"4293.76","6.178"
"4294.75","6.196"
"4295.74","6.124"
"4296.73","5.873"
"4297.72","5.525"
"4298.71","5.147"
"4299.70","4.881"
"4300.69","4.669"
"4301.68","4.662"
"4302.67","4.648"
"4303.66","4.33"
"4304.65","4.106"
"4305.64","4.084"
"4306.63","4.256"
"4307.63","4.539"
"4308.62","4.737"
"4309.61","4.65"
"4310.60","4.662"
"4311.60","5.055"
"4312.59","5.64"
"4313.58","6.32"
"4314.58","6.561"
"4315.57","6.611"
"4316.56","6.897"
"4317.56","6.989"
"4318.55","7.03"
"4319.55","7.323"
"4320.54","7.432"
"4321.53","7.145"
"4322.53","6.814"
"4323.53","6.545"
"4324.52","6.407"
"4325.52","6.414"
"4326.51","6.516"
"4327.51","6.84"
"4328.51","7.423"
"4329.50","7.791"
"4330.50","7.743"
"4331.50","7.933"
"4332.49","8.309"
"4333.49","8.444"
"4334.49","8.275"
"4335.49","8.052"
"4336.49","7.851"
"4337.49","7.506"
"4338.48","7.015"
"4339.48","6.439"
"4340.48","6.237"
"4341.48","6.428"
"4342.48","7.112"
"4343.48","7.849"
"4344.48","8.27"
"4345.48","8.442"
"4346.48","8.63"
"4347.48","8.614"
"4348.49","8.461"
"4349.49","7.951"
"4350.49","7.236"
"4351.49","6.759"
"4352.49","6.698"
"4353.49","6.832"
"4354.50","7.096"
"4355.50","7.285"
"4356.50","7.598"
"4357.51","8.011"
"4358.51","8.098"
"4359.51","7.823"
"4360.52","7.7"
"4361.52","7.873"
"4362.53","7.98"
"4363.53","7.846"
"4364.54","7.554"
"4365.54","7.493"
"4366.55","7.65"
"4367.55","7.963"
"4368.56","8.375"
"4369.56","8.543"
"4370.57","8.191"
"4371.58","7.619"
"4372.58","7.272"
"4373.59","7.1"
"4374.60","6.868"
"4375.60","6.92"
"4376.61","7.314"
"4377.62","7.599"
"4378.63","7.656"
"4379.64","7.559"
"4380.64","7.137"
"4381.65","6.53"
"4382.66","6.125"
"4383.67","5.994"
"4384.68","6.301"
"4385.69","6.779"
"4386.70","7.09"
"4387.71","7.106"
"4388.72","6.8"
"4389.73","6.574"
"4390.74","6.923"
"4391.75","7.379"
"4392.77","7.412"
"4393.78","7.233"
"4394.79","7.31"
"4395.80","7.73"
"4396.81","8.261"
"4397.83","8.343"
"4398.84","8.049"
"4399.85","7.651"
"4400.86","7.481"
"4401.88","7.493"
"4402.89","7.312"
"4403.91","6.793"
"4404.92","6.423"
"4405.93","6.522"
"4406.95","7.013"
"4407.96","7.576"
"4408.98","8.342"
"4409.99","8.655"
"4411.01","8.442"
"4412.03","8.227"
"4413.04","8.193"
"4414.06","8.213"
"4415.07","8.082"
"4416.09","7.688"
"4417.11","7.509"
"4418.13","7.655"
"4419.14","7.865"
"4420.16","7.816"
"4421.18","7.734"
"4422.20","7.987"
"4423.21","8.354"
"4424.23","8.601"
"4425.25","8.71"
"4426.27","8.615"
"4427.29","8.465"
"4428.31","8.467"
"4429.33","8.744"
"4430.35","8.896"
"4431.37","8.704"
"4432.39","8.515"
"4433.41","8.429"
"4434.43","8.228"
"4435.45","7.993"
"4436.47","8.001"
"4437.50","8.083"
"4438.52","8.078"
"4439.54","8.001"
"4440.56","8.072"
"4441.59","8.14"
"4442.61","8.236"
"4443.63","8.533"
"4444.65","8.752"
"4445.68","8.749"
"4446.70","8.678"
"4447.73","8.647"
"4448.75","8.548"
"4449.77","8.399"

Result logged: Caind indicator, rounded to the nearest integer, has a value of -62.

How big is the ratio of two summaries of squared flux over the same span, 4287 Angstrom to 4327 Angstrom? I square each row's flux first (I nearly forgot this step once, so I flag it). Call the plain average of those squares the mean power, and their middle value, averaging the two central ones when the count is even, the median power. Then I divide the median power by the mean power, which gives 1.06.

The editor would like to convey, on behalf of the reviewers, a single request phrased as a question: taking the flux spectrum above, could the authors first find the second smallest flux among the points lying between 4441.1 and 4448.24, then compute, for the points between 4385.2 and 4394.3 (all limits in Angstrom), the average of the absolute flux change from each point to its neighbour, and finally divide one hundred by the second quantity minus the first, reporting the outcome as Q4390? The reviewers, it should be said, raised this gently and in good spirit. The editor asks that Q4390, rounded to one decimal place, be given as -12.5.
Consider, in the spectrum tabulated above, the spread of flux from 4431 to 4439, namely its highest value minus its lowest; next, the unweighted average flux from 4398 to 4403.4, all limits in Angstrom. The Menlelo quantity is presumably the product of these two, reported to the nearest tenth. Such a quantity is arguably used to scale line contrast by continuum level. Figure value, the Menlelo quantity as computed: 5.4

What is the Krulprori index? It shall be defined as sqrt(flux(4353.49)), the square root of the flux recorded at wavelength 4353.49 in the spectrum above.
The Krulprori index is 2.61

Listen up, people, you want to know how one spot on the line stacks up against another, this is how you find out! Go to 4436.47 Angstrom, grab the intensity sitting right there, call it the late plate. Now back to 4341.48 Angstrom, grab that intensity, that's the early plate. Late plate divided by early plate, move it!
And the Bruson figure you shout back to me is 1.24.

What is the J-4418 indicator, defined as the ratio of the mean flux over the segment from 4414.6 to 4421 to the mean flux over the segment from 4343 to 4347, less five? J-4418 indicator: -4.1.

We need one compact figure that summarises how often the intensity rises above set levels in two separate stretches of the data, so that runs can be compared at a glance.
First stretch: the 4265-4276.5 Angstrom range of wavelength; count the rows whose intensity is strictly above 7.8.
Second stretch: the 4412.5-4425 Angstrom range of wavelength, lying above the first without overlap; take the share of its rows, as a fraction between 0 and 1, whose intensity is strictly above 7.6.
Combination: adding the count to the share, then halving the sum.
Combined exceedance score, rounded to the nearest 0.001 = 0.458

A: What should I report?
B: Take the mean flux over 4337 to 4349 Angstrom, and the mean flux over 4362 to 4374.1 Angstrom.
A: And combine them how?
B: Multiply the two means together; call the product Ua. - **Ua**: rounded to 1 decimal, 59.1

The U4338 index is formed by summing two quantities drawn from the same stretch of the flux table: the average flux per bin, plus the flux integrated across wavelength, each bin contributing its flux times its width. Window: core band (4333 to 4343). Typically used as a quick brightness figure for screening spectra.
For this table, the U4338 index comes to 81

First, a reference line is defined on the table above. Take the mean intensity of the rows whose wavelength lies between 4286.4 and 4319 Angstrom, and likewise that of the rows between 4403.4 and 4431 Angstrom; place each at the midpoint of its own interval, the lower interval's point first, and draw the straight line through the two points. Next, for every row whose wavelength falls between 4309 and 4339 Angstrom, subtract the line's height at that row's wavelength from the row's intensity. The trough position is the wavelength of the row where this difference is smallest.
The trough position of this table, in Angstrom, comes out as 4310.60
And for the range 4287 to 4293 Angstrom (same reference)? 4288.82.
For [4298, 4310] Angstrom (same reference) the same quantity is 4305.64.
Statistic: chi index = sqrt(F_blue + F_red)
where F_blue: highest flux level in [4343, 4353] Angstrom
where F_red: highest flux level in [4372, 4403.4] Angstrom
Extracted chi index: 4.12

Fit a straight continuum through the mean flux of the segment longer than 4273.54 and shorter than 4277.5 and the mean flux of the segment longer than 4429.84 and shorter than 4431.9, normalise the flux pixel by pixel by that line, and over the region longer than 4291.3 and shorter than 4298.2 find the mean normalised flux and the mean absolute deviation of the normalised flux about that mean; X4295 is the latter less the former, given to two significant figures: -0.91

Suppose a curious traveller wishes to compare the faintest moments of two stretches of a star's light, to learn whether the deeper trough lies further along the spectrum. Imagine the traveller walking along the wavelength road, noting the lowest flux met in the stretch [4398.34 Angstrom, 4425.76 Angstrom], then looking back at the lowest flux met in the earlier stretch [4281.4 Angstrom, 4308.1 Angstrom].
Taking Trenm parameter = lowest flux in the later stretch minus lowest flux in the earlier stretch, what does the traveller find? 2.3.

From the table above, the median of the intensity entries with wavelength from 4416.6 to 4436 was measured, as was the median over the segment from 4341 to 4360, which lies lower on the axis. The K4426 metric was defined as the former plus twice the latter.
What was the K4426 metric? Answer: 24.1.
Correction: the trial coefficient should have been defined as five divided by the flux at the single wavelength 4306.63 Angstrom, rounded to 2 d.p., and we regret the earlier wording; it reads 1.17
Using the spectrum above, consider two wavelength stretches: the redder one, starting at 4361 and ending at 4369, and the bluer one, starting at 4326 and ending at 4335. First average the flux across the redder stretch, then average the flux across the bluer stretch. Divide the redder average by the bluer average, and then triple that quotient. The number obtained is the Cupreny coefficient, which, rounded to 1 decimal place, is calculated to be 3.1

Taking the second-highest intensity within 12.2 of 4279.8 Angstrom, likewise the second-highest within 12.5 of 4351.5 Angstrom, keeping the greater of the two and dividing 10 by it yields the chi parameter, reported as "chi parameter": 1.16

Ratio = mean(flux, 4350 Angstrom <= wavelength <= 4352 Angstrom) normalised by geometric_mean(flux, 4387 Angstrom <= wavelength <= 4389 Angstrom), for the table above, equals 1.01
